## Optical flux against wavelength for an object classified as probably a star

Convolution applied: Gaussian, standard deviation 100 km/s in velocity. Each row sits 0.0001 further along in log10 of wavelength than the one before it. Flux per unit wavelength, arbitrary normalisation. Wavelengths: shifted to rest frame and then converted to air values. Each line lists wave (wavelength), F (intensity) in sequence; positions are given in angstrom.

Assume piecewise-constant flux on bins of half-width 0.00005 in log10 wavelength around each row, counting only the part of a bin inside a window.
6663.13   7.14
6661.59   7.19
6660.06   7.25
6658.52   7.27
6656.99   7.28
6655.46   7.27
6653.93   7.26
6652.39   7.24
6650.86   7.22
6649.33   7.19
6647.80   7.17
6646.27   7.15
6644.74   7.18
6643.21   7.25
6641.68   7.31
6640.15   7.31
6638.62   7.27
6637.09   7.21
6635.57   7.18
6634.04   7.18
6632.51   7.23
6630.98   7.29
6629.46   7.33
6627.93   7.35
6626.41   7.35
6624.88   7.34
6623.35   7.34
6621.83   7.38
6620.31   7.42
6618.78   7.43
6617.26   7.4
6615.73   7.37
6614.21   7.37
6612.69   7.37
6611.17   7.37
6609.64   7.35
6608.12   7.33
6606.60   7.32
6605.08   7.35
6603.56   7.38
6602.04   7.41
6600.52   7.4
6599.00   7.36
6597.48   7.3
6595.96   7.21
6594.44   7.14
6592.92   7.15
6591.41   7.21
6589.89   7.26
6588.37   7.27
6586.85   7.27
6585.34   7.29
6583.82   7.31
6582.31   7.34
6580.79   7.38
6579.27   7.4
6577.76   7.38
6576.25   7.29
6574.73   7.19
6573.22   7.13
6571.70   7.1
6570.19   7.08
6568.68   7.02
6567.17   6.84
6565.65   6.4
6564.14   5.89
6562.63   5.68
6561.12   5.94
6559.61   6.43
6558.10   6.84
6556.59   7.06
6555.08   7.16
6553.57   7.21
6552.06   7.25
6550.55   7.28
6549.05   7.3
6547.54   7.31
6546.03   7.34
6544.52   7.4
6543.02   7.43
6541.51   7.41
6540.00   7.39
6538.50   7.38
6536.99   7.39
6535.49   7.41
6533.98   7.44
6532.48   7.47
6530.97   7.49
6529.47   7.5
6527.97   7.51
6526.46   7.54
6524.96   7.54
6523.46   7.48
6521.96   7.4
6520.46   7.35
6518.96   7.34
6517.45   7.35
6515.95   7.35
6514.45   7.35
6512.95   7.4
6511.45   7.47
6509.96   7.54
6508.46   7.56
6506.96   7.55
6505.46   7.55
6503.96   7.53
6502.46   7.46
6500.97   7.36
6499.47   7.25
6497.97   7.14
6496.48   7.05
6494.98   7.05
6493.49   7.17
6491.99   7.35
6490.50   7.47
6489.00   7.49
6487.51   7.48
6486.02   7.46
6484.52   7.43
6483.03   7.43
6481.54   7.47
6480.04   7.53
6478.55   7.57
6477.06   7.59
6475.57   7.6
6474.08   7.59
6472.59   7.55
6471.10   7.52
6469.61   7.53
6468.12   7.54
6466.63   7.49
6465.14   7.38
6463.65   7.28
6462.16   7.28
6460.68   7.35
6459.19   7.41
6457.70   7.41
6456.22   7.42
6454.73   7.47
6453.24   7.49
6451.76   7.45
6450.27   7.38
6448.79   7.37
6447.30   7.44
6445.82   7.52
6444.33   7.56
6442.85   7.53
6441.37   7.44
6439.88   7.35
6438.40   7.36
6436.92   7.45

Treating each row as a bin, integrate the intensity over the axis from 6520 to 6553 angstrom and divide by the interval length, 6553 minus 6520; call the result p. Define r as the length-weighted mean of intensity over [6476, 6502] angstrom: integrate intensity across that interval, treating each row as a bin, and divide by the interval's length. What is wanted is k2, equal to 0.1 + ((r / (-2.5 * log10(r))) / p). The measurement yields -0.359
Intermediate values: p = 7.41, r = 7.37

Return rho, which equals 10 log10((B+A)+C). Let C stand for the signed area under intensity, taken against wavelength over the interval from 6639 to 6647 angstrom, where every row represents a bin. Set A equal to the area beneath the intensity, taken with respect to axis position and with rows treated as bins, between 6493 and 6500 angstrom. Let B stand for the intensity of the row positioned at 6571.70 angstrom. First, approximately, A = 50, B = 7.1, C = 57.9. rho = 20.6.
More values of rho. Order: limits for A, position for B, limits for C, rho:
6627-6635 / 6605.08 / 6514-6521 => 20.7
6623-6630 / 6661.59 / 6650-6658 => 20.7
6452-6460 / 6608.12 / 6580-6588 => 21.0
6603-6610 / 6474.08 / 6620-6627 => 20.4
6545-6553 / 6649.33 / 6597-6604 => 20.7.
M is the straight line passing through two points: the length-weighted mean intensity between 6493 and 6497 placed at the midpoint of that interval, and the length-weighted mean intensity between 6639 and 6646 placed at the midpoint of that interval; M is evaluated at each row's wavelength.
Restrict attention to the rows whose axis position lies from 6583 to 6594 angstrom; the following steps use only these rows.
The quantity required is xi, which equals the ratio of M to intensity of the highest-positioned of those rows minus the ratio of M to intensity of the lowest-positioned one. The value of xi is 0.023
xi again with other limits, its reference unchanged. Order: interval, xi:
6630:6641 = -0.001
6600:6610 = 0.008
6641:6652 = 0.014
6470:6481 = 0.000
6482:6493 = 0.012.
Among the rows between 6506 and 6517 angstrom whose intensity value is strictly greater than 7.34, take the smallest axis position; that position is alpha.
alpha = 6506.96 angstrom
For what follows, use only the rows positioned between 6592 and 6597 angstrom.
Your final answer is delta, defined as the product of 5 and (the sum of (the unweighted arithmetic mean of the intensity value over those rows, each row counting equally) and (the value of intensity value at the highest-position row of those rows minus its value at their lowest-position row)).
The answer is 36.1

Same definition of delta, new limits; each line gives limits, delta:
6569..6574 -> 35.8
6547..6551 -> 36.3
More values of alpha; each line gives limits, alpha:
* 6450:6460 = 6450.27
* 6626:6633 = 6626.41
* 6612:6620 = 6612.69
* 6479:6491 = 6480.04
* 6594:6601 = 6599.00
